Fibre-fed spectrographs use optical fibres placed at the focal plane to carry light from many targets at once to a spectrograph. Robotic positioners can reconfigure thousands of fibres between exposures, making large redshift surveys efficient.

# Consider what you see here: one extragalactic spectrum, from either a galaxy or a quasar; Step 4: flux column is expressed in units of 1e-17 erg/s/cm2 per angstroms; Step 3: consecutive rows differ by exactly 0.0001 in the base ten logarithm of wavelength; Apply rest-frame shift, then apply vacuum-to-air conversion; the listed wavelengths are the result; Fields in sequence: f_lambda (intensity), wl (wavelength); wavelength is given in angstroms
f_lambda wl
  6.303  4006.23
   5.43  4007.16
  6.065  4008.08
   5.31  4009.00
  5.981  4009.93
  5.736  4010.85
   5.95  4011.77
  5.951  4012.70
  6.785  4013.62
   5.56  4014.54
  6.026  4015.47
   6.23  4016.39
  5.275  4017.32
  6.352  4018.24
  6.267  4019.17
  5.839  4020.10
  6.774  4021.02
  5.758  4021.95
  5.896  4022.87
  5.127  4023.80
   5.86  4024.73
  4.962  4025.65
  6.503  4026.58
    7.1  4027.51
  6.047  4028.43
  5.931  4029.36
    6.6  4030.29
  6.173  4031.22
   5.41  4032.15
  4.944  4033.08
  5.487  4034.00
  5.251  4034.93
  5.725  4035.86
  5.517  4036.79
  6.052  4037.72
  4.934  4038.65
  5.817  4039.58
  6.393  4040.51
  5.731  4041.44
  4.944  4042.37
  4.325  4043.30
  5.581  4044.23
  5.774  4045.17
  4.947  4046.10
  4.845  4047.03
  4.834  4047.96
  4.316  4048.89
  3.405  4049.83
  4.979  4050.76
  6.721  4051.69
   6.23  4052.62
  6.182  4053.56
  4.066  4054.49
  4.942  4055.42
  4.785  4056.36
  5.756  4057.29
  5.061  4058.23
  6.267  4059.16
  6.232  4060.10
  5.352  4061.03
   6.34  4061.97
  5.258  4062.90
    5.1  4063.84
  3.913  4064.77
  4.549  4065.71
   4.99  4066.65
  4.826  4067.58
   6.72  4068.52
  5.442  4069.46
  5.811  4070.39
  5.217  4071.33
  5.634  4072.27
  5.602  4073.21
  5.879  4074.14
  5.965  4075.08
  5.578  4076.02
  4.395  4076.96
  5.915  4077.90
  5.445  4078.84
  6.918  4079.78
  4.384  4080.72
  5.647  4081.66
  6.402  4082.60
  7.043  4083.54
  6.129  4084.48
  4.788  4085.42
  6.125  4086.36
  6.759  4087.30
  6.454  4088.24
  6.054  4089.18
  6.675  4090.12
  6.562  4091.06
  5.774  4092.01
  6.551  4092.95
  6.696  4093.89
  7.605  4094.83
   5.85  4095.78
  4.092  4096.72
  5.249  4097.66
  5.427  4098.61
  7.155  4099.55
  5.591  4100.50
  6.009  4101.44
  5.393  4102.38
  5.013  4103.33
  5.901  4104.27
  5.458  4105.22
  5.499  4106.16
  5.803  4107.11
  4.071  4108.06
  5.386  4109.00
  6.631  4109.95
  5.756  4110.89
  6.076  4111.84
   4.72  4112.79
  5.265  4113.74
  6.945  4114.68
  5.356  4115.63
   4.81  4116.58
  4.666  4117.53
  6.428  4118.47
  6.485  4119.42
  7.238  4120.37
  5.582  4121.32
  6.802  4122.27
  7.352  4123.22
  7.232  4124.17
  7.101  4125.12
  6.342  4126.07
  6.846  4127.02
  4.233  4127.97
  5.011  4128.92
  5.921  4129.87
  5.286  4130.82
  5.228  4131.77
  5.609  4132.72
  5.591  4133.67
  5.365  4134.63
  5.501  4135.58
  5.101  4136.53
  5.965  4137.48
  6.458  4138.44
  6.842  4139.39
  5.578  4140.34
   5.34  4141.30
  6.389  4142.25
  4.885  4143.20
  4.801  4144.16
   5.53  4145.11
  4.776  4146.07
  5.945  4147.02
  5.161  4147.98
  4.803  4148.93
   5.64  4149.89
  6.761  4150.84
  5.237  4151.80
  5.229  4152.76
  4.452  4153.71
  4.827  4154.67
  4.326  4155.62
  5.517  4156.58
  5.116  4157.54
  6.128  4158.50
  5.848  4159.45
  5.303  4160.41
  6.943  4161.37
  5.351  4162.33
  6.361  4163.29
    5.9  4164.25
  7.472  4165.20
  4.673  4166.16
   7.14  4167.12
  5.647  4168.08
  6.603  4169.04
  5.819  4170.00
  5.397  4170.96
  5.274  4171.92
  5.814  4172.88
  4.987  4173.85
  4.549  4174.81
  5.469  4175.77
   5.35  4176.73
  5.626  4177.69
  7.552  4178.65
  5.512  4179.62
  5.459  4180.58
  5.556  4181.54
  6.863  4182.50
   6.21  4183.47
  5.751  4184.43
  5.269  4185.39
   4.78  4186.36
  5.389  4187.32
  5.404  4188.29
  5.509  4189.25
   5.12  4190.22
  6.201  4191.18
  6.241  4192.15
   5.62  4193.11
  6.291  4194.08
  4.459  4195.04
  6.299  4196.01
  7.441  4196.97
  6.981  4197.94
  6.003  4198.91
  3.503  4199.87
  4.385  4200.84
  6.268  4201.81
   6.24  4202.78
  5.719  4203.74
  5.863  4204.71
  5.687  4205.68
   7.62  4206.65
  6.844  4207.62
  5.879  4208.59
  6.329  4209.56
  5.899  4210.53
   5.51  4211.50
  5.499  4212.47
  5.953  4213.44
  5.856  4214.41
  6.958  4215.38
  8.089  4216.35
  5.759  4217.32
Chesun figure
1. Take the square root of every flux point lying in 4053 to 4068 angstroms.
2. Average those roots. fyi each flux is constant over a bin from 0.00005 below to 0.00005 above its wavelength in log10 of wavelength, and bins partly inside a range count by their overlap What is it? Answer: 2.28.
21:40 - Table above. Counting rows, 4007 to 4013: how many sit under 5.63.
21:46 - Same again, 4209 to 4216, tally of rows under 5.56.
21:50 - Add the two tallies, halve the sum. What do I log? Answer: 2.0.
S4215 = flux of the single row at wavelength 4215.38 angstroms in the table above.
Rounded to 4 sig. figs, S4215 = 6.958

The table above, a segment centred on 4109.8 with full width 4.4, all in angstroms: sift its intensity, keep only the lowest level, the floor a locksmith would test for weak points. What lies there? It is 4.071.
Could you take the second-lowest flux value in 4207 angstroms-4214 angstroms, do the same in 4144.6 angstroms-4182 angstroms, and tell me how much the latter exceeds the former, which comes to -1.1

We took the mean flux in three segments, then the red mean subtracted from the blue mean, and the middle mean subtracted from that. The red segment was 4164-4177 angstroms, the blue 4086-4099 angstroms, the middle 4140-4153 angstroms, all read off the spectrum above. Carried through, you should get -5.02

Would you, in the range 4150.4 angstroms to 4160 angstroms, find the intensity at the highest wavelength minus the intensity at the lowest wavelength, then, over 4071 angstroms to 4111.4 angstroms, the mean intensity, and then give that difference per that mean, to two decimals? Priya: -0.16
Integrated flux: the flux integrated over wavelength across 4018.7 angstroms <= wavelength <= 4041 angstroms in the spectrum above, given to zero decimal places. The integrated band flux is 130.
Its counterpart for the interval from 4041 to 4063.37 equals 118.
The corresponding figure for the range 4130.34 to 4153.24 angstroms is 127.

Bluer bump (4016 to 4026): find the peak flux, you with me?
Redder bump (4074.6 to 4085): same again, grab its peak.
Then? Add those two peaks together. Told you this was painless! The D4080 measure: 13.8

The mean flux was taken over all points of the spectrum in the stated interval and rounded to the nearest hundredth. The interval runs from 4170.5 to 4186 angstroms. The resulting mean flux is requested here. 5.66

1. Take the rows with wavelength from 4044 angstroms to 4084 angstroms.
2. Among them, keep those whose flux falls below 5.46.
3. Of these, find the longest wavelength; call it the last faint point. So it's 4080.72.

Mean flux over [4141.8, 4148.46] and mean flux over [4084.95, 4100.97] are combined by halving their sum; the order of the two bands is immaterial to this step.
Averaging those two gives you 5.72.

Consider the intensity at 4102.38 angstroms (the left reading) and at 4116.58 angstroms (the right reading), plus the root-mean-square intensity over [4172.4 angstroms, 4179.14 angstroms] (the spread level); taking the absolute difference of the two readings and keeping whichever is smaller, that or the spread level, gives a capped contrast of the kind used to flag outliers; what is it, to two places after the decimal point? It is 0.58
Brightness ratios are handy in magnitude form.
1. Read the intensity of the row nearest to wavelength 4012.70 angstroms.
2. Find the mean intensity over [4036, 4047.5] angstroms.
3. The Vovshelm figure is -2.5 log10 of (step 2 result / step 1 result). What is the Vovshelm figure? 0.10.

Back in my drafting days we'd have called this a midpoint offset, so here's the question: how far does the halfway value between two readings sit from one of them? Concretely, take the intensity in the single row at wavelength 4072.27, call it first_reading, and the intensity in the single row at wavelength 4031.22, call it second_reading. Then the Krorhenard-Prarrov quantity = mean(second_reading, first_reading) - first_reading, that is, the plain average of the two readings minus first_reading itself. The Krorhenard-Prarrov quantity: 0.27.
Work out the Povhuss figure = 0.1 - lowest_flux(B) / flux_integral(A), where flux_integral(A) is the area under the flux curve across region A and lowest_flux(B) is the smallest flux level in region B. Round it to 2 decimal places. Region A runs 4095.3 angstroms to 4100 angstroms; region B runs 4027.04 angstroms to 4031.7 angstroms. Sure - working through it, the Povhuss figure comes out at -0.13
